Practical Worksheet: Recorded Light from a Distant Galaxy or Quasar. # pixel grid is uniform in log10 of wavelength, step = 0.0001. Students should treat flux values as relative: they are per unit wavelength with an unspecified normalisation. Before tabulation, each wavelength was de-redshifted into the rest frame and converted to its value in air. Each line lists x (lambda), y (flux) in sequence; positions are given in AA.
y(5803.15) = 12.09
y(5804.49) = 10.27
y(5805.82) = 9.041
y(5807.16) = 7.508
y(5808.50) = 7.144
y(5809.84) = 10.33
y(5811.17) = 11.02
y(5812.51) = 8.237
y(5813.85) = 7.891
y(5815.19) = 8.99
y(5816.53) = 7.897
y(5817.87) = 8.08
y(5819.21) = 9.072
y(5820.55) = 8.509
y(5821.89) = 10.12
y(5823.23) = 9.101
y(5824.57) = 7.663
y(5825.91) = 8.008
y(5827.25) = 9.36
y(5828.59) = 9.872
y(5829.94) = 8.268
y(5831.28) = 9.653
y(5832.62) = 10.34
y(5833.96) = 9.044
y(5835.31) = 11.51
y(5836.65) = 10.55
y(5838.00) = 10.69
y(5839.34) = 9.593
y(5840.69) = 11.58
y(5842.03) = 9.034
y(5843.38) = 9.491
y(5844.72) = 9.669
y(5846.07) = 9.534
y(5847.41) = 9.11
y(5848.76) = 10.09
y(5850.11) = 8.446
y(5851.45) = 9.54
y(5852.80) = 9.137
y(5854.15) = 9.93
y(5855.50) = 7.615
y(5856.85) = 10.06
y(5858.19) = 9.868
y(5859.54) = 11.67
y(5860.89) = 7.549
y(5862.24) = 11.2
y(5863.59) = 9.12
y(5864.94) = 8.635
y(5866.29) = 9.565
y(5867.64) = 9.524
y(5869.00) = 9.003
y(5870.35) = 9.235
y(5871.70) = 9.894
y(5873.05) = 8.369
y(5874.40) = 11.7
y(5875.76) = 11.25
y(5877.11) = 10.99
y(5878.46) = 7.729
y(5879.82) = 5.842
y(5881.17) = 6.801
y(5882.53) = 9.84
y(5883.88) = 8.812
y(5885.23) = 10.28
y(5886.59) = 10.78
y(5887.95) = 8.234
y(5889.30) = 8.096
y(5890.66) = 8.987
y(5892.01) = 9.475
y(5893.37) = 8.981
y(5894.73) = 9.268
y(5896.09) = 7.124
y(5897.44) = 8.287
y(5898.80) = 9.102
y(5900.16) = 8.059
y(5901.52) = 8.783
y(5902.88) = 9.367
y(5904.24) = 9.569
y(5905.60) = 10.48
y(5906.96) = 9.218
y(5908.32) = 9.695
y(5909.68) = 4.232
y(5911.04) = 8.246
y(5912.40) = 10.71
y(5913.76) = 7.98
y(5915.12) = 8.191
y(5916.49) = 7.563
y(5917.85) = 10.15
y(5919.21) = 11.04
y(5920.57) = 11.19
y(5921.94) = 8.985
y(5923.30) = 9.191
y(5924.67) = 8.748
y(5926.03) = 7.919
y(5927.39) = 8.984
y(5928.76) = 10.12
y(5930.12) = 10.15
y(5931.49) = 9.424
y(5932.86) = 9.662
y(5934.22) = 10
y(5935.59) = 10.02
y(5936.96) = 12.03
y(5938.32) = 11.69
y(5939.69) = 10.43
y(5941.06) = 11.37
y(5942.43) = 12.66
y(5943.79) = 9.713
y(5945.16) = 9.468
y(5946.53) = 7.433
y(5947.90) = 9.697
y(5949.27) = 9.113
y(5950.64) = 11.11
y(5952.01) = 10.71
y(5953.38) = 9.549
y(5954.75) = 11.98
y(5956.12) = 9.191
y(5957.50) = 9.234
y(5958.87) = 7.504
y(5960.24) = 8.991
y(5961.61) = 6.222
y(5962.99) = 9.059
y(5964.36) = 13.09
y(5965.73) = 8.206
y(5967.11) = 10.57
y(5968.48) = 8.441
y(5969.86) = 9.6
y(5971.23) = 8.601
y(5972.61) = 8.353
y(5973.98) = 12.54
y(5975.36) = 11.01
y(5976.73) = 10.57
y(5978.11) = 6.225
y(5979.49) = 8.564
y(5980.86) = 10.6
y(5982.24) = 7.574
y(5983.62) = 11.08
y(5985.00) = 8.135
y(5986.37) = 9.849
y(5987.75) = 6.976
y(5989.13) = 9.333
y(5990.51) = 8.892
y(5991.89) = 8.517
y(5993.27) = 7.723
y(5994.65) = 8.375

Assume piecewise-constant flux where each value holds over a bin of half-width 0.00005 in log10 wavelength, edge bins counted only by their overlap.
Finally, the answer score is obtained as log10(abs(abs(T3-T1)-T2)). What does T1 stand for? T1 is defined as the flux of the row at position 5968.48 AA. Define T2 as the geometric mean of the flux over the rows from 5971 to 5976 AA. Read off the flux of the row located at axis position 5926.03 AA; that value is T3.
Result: 0.98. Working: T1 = 8.441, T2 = 10.0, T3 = 7.919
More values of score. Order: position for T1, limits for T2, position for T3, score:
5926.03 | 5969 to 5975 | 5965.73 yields 0.97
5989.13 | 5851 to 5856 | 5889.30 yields 0.89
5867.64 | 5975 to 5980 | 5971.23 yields 0.90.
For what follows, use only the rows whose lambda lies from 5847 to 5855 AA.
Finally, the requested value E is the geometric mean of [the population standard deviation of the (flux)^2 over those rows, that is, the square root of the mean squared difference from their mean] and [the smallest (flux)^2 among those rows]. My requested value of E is 27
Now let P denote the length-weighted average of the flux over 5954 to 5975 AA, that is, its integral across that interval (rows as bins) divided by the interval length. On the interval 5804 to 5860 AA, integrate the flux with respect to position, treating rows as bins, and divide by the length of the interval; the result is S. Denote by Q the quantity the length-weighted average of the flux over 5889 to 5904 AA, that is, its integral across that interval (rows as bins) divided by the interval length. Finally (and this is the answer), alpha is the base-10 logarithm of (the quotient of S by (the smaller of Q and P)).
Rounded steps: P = 9.5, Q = 8.72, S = 9.34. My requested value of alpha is 0.030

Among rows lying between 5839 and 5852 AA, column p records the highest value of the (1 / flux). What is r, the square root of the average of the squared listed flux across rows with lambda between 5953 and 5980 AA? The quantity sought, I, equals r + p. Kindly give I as 9.66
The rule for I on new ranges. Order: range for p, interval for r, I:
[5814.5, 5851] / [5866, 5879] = 9.93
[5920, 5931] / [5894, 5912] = 8.83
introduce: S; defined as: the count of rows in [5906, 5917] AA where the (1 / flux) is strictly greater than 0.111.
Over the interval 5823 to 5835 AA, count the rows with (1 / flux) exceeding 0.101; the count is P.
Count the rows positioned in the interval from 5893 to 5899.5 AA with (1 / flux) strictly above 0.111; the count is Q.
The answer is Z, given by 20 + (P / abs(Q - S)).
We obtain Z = 24.0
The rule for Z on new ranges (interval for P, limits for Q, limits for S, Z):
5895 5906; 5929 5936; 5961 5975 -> 21.4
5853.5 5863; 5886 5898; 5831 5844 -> 20.5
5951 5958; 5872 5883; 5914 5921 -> 21.5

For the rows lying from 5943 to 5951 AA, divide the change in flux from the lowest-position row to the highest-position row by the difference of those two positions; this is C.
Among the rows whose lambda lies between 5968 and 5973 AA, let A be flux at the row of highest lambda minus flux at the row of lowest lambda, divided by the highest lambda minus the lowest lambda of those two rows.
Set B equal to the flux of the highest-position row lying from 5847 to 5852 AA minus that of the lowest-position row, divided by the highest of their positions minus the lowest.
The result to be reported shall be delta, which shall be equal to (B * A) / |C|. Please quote -0.01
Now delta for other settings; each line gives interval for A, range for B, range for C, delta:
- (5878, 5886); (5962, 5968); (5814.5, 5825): 0.98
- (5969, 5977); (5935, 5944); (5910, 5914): -0.05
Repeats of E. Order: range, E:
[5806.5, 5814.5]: 37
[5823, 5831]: 28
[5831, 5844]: 39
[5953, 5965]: 39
